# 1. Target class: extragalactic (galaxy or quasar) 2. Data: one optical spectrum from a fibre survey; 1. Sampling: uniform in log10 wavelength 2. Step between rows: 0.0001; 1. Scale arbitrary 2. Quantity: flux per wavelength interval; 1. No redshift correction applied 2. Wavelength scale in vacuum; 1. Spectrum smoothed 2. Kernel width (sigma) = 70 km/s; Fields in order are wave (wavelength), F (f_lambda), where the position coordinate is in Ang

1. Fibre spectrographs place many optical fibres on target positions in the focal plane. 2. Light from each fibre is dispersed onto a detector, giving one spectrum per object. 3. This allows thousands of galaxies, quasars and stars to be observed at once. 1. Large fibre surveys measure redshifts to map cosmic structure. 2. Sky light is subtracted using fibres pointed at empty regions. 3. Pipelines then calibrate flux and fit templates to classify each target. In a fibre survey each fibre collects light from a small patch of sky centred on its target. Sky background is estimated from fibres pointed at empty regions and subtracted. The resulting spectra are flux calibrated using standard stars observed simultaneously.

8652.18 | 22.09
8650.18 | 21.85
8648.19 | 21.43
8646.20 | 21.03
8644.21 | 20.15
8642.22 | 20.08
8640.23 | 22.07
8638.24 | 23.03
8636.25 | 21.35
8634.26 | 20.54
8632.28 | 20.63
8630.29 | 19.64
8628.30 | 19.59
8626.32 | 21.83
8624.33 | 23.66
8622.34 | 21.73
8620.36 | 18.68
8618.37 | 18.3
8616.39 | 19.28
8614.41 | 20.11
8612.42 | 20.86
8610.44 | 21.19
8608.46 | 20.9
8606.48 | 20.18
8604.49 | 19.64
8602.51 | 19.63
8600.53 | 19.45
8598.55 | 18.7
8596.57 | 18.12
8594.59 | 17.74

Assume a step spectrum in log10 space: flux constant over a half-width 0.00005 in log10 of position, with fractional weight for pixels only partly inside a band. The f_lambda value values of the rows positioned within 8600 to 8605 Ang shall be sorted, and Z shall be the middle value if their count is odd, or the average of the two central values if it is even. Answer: 19.6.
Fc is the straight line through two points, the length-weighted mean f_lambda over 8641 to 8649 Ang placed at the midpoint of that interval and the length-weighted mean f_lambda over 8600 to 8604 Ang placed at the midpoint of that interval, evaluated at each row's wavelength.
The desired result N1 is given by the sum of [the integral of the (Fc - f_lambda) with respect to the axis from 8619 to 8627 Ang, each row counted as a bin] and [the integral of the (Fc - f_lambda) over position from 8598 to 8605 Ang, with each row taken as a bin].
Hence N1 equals -8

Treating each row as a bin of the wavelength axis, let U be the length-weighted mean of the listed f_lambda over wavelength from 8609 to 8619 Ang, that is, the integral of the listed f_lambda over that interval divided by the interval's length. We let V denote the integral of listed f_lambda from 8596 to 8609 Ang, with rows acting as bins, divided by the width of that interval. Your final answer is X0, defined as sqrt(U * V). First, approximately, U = 20.1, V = 19.5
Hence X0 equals 19.8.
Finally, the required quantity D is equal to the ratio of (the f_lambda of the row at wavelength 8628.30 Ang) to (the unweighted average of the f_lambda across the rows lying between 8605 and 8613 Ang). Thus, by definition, 0.94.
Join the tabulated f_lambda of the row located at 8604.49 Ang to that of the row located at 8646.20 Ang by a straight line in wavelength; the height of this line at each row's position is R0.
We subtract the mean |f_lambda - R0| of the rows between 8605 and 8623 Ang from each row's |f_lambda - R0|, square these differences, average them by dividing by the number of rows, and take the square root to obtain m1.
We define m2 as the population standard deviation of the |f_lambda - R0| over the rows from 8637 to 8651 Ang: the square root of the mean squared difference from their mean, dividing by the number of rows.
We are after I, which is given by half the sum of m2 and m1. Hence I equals 0.59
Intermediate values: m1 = 0.51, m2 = 0.67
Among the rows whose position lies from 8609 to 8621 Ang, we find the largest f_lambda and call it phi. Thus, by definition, 21.19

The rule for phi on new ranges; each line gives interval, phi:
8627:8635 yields 20.63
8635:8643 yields 23.03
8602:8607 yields 20.18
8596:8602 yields 19.45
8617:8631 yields 23.66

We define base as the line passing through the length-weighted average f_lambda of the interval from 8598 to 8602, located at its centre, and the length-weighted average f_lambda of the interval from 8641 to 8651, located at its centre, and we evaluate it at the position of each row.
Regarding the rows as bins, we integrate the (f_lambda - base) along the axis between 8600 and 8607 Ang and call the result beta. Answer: 3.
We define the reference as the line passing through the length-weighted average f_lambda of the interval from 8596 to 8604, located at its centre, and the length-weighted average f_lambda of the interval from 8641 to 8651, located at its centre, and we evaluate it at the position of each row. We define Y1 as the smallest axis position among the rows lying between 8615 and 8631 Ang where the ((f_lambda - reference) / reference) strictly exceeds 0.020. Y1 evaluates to 8622.34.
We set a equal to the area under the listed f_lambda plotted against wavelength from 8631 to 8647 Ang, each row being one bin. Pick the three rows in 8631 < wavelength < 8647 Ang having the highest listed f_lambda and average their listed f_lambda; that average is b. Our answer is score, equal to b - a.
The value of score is -315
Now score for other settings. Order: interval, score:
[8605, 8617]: -224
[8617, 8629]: -225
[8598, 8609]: -197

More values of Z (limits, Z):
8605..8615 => 20.9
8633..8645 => 20.9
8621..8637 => 21.0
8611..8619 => 19.7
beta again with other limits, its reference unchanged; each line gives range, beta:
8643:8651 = 1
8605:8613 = 9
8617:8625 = 3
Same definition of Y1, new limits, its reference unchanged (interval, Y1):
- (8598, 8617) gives 8602.51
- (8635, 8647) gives 8636.25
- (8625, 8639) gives 8626.32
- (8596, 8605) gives 8602.51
